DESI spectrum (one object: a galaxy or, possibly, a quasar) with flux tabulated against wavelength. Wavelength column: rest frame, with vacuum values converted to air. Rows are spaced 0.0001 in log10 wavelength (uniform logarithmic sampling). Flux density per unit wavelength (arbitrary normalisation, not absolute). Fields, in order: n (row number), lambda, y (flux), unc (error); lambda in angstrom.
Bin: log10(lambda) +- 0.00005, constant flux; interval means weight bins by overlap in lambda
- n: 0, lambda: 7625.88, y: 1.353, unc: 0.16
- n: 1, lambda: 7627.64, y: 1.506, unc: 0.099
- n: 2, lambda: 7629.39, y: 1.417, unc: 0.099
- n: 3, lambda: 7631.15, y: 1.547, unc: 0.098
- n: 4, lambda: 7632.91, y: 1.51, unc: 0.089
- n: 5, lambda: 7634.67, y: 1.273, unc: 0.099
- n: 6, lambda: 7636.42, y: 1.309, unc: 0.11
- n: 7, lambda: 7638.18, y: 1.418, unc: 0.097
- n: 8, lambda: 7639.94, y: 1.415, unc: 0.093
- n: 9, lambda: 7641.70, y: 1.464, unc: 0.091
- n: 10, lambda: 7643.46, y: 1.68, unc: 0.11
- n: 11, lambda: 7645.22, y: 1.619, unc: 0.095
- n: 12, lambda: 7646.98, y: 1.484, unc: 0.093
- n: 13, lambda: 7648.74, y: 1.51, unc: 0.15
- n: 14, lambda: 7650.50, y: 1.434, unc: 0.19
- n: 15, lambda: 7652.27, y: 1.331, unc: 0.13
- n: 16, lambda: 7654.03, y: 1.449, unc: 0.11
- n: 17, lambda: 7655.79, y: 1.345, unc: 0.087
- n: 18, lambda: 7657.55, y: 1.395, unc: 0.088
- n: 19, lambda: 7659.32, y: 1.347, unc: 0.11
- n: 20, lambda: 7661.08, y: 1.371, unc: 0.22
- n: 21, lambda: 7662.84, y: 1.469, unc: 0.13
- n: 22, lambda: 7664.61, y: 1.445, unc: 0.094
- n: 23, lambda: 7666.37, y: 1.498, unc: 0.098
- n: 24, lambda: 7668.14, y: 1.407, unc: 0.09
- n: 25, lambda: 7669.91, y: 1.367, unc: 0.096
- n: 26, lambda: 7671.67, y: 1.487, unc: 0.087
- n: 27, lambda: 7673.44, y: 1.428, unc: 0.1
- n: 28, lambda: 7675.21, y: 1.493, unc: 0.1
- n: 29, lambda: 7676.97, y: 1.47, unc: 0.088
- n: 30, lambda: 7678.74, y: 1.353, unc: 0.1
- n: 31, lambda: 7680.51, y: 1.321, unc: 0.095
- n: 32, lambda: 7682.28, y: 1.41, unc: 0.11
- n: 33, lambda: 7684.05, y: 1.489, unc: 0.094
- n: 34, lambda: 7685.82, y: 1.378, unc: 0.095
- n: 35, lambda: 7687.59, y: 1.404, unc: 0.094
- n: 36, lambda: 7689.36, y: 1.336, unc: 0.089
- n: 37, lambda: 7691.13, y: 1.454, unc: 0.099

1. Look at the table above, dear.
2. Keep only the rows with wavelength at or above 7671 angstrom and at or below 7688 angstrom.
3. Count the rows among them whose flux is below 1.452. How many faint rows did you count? 6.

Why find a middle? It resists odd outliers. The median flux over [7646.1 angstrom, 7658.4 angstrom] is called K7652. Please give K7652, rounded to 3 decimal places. 1.434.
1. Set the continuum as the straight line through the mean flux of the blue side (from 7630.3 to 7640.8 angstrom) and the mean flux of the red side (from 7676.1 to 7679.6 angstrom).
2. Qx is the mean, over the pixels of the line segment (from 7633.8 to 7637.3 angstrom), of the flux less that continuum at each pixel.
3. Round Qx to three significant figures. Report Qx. -0.121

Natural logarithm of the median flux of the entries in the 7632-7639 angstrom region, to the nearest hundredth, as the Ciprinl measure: 0.31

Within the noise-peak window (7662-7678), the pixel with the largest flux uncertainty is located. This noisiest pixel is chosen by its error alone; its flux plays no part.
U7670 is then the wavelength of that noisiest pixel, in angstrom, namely 7662.84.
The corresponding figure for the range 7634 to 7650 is 7648.74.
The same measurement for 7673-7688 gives 7682.28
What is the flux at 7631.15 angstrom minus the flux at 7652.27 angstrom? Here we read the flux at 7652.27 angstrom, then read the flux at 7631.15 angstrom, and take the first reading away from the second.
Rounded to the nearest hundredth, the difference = 0.22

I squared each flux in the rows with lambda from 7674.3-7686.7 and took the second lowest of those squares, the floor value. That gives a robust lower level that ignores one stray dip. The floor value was 1.83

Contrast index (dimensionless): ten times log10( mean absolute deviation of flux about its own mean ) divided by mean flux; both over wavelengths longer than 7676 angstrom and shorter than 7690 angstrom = -9.4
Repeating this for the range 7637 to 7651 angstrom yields -7.5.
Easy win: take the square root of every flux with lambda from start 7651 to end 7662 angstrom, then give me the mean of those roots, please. 1.17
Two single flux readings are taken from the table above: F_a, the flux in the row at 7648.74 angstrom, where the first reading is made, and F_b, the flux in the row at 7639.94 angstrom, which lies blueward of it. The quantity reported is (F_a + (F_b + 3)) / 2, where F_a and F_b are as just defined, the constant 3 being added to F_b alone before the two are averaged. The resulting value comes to 2.96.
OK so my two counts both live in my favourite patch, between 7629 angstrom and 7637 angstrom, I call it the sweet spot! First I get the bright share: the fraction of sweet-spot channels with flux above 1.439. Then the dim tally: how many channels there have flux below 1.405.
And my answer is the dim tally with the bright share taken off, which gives 1.6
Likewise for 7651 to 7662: 4.8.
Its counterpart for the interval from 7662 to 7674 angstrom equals 0.4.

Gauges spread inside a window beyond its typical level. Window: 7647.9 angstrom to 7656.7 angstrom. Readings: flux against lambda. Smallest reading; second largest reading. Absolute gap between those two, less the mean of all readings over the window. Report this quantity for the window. -1.30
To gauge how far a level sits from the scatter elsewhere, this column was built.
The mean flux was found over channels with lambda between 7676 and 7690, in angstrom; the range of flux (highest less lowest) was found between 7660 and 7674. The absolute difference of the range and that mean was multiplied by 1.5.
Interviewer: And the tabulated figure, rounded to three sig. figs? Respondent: 1.90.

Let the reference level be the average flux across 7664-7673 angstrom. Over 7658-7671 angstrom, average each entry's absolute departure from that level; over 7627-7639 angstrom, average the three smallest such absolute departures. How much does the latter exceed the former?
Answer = -0.014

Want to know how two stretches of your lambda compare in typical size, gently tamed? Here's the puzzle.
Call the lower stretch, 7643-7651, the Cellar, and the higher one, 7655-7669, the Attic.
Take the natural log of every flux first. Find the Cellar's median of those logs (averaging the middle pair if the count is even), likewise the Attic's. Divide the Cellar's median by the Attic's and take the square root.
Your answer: 1.11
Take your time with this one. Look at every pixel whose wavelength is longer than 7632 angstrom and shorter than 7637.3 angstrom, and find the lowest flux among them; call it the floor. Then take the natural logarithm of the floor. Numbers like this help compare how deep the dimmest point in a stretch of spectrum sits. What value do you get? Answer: 0.24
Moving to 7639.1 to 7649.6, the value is 0.35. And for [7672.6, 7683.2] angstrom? 0.28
